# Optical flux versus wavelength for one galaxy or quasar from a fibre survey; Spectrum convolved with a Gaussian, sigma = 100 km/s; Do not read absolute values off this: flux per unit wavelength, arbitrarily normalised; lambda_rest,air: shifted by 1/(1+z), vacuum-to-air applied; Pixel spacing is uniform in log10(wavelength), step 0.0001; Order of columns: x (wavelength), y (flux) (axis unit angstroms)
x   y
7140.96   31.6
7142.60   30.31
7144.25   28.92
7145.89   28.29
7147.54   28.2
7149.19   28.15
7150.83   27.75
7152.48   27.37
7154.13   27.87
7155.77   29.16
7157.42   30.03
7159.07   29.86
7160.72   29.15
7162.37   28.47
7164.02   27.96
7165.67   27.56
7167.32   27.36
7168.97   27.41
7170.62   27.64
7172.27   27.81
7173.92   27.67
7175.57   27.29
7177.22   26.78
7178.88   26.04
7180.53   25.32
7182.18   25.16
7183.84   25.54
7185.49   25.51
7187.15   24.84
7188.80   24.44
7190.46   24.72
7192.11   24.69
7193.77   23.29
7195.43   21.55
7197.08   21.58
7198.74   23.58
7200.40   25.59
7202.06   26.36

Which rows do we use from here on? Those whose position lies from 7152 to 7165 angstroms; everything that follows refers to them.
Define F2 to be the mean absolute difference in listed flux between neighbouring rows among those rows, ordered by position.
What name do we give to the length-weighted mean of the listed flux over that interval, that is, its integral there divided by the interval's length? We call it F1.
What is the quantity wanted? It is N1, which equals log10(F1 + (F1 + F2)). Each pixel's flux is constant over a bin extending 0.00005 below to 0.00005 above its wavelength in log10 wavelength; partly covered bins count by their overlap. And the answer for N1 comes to 1.76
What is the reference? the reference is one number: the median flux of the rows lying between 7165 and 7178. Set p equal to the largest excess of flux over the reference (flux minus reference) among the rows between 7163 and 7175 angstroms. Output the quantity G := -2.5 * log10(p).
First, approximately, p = 0.5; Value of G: 0.8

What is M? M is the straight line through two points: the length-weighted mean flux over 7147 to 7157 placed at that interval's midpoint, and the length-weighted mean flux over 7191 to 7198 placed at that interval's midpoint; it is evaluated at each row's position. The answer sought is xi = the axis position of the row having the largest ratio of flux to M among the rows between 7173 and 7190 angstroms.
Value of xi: 7173.92 angstroms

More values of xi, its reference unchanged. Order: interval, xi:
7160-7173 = 7172.27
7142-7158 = 7157.42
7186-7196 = 7192.11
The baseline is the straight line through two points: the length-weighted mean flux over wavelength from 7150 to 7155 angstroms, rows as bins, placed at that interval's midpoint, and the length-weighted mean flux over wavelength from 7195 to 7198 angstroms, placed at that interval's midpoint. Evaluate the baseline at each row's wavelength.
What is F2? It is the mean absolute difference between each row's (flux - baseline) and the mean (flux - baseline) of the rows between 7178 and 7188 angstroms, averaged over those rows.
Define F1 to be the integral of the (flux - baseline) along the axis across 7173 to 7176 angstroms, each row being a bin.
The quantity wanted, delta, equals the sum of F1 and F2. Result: 9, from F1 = 9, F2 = 0.26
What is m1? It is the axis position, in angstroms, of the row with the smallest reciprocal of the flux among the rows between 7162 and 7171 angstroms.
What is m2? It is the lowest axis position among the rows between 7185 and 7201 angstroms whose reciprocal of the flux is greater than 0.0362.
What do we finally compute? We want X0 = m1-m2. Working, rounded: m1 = 7162.37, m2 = 7185.49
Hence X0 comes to -23.1 angstroms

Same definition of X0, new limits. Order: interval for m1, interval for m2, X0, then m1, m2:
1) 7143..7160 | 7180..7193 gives -23.1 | 7157.42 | 7180.53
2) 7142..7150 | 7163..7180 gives -23.1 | 7142.60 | 7165.67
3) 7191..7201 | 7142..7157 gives 47.9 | 7200.40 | 7152.48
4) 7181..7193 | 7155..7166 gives 18.2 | 7183.84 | 7165.67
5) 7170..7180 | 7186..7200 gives -14.9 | 7172.27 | 7187.15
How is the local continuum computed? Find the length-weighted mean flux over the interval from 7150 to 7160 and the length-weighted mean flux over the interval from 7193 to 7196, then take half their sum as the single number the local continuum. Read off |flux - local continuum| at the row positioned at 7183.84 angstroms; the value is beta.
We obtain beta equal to 0.0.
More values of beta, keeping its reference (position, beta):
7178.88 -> 0.5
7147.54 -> 2.6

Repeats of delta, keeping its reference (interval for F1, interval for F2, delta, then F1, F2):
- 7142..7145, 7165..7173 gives 2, 2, 0.41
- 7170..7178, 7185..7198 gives 22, 21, 0.84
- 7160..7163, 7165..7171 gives 7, 7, 0.26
